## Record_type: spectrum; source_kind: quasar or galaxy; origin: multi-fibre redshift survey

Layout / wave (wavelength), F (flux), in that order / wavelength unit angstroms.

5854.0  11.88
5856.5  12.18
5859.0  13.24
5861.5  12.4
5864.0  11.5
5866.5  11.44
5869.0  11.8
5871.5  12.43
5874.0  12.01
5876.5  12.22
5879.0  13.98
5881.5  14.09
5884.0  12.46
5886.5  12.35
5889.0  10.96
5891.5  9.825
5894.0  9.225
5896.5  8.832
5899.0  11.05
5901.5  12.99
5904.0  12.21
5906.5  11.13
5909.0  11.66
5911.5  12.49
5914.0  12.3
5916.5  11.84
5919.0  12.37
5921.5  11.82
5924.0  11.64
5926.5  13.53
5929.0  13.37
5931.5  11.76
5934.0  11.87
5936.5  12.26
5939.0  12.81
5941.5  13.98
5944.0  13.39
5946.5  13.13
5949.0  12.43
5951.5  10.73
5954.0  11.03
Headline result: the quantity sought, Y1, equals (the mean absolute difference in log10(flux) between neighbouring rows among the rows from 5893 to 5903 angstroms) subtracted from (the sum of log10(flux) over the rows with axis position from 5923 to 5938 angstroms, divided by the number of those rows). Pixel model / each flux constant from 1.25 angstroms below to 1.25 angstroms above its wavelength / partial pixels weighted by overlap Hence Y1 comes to 1.03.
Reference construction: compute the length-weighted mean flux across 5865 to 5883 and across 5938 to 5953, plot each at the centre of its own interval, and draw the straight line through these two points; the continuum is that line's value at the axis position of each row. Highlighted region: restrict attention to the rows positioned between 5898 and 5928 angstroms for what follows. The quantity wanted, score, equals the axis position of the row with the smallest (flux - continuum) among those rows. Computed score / 5899.0 angstroms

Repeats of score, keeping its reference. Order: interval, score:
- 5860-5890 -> 5889.0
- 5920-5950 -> 5924.0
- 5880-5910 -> 5896.5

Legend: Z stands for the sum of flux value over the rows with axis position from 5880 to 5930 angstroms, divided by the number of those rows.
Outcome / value 11.8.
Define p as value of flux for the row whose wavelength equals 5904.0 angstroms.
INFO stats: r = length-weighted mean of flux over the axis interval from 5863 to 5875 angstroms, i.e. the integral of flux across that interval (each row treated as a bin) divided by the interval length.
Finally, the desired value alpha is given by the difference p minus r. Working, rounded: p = 12.21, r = 11.8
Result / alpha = 0.37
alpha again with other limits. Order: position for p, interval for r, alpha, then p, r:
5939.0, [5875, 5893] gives 0.59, 12.81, 12.2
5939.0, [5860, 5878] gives 0.79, 12.81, 12.0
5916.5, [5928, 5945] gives -0.92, 11.84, 12.8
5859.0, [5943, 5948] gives 0.03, 13.24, 13.2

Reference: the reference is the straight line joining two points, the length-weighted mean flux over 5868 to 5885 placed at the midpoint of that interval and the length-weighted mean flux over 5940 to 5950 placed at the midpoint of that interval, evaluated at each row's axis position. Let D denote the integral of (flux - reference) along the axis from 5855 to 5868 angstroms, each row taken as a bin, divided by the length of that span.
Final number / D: -0.5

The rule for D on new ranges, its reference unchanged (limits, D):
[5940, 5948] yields 0.2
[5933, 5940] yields -0.9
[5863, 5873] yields -0.9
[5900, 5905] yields -0.4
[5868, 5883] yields 0.0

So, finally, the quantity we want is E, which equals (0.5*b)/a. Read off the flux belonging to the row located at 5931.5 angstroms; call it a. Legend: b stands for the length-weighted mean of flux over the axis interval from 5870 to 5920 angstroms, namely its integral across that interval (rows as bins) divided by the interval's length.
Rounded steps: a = 11.76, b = 11.82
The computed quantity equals 0.50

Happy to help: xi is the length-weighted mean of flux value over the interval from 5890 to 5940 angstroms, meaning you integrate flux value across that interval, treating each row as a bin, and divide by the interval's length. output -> 11.7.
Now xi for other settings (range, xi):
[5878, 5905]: 11.6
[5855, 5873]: 12.1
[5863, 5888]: 12.4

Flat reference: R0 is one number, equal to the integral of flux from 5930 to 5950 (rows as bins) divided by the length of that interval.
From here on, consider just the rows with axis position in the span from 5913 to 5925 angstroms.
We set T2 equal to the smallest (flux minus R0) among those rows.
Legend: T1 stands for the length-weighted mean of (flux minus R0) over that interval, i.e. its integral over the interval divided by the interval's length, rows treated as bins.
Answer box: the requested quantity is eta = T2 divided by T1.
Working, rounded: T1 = -0.7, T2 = -1.1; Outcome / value 1.5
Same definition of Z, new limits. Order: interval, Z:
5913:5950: 12.6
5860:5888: 12.4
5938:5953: 12.7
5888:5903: 10.5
